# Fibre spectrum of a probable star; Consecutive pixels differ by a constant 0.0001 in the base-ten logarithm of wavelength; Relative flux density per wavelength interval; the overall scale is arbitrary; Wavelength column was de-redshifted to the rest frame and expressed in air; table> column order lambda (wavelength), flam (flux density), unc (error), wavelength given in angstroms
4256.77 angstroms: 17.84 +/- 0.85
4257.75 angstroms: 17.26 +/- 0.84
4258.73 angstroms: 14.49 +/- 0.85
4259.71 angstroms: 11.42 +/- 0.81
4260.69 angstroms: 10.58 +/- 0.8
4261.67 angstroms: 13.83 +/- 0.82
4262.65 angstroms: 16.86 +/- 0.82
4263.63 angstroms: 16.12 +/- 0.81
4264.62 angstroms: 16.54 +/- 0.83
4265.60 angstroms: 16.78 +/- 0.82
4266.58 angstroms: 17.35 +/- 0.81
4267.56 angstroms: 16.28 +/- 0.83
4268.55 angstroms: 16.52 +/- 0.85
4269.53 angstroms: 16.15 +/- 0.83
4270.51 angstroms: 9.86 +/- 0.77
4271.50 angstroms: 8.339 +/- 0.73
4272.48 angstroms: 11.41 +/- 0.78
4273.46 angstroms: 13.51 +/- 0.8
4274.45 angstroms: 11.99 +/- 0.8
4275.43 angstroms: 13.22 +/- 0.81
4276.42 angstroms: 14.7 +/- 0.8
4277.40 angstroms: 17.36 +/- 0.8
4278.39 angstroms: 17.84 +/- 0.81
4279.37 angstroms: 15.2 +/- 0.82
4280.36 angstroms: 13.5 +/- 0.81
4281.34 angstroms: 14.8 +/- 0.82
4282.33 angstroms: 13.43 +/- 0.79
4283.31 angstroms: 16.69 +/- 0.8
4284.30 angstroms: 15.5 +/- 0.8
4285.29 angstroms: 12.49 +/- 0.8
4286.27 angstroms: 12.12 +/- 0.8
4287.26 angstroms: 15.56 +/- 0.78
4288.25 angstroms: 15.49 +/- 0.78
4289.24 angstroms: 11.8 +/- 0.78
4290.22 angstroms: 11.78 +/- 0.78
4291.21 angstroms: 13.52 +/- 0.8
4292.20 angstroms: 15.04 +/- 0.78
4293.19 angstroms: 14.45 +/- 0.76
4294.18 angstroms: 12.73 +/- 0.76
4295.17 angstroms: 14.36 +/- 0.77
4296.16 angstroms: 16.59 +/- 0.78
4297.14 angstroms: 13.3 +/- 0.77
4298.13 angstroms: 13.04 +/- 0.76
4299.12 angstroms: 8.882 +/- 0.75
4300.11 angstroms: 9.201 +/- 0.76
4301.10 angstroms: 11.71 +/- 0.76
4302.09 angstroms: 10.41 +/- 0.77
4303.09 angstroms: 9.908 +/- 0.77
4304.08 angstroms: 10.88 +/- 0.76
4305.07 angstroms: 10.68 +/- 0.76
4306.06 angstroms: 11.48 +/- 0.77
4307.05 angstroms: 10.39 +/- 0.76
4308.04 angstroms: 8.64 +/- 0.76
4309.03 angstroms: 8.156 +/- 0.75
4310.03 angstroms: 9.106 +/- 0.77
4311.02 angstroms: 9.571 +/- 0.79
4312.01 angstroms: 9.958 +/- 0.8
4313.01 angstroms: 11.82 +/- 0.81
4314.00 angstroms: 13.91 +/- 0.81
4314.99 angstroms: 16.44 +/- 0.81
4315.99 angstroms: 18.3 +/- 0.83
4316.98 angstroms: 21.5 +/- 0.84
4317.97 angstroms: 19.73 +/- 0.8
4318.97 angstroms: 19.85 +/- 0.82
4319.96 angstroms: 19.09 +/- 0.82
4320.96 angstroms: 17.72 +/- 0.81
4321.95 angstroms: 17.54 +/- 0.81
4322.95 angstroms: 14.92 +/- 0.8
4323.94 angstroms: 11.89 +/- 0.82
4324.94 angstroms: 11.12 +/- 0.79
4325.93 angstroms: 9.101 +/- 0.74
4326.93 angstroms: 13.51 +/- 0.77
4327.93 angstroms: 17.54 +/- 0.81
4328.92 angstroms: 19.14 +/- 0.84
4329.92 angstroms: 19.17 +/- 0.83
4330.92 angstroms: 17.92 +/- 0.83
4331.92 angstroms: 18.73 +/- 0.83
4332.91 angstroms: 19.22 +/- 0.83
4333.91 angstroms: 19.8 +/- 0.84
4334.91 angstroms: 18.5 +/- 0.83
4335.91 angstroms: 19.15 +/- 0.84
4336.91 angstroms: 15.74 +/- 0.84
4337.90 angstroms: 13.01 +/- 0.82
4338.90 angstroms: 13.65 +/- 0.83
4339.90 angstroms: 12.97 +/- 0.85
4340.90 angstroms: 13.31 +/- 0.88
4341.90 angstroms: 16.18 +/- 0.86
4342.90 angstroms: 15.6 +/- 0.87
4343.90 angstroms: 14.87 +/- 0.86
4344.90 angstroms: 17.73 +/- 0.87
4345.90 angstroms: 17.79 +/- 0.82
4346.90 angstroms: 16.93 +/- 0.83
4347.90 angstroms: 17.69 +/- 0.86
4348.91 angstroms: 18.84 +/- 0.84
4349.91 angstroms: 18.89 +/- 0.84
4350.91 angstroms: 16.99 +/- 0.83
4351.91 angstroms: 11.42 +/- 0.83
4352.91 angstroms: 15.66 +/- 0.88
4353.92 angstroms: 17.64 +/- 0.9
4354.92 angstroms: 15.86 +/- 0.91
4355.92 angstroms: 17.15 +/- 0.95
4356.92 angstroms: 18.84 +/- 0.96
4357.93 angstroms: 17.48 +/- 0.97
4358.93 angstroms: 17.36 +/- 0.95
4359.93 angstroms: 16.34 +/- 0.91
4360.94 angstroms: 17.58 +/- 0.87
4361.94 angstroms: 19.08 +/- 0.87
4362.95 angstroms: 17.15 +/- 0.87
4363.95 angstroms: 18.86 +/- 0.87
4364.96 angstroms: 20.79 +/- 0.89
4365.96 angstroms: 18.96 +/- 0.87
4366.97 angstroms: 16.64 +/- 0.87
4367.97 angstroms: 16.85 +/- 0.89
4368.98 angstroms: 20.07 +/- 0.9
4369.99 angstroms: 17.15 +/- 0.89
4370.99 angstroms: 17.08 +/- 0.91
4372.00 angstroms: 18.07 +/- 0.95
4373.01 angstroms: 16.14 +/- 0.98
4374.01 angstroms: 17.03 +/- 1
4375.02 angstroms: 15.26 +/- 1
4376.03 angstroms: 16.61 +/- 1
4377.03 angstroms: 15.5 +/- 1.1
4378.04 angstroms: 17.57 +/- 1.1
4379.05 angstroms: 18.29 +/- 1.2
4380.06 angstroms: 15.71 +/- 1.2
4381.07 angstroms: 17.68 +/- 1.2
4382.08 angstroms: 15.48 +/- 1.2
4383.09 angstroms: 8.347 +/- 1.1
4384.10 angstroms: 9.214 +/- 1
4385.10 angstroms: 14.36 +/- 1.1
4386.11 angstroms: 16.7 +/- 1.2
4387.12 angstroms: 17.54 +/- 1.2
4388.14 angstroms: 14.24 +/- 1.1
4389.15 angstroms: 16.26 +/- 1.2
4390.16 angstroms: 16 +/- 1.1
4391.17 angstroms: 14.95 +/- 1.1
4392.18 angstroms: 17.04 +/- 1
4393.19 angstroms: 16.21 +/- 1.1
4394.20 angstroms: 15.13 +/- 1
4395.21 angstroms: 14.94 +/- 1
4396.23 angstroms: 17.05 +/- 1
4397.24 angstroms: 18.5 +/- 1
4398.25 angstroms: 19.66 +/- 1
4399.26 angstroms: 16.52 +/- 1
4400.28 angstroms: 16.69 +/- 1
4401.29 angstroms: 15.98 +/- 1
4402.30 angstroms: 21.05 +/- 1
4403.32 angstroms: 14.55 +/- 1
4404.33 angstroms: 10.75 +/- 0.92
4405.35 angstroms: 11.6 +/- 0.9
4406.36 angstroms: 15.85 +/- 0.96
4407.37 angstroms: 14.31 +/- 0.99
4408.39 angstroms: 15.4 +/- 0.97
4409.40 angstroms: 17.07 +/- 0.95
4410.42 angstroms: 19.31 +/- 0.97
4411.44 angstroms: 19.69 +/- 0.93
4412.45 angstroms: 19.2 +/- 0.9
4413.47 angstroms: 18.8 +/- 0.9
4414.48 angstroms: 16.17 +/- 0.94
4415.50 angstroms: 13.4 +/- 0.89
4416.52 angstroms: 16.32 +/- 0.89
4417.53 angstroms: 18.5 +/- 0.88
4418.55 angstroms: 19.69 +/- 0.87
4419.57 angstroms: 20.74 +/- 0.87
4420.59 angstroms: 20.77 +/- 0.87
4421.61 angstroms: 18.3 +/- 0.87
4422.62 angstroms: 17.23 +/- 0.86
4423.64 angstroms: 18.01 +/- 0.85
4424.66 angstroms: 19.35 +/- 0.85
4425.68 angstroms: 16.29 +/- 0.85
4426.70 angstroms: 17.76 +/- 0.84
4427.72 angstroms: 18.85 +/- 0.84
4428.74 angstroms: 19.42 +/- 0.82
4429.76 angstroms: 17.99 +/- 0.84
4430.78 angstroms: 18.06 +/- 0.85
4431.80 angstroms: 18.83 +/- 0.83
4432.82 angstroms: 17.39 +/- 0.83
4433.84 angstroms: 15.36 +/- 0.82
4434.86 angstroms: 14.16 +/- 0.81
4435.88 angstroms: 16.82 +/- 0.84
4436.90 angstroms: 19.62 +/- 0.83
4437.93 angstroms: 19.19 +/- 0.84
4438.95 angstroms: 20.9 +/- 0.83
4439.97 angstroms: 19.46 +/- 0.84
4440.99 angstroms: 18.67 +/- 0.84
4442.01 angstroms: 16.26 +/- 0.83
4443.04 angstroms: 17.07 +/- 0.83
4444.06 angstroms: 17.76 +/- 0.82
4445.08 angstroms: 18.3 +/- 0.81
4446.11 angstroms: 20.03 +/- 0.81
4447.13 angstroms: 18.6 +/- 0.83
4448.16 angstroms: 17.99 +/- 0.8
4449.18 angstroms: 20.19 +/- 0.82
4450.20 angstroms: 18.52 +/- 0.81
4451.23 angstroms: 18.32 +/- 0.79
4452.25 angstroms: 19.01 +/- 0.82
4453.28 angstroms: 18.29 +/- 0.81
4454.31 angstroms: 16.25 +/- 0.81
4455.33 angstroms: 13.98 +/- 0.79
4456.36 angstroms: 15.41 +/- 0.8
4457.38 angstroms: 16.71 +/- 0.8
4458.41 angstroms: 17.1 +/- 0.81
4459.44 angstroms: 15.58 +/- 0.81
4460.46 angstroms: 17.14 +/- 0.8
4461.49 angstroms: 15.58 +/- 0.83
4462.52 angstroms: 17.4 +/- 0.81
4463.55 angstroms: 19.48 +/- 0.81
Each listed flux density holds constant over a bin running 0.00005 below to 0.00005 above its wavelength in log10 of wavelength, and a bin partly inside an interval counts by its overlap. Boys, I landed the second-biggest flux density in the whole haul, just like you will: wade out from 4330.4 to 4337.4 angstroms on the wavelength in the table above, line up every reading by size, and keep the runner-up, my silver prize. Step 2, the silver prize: 19.22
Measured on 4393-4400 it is 18.5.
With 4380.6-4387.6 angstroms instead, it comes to 17.54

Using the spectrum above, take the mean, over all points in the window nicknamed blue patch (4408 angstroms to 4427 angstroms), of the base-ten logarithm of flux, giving 1.25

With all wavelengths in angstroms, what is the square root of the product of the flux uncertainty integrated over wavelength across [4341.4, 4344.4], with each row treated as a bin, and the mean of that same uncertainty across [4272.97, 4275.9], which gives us 1.44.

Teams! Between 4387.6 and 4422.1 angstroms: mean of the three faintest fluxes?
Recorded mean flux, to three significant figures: 11.9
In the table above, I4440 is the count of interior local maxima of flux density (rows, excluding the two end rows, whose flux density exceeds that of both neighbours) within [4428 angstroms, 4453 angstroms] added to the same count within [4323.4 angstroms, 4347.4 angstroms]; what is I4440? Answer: 11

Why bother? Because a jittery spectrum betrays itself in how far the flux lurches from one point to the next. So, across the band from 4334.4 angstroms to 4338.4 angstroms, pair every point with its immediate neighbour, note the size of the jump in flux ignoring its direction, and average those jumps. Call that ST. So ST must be 2.3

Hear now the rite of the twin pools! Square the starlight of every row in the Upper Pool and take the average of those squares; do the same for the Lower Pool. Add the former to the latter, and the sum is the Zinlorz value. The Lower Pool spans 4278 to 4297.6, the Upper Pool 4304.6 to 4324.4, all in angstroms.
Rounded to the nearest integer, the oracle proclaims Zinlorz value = 423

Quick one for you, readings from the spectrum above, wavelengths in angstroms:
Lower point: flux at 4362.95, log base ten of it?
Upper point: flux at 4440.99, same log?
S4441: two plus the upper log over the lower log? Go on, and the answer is 3.03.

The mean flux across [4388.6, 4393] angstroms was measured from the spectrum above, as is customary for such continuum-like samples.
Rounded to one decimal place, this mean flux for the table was 16.1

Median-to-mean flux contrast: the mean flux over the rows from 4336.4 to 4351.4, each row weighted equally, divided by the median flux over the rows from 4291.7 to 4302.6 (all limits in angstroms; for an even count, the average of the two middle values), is 1.23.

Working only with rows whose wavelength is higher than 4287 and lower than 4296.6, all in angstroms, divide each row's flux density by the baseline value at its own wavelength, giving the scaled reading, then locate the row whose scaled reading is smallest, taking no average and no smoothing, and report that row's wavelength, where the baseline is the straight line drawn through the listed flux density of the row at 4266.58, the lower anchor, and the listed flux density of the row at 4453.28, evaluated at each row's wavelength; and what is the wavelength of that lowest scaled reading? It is 4290.22 angstroms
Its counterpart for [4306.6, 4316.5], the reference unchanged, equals 4309.03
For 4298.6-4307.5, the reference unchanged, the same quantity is 4299.12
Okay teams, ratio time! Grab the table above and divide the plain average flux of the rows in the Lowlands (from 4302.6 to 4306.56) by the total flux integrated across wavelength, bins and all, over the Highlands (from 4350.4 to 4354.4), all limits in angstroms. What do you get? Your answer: 0.17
